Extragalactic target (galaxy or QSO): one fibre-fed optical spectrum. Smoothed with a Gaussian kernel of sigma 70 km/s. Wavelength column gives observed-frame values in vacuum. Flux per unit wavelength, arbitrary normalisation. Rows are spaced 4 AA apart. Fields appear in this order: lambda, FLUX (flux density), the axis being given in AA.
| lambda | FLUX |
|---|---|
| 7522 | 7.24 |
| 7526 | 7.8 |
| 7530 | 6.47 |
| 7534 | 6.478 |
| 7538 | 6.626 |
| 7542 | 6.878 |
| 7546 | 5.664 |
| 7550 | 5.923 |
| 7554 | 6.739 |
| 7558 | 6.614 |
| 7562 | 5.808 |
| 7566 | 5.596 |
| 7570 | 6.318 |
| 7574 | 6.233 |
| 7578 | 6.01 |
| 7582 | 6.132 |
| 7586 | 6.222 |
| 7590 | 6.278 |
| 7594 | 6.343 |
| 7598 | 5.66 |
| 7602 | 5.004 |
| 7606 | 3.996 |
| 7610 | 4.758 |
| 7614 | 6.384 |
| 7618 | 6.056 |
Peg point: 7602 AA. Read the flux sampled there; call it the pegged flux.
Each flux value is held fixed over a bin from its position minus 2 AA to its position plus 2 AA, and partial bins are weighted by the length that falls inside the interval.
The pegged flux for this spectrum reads 5.004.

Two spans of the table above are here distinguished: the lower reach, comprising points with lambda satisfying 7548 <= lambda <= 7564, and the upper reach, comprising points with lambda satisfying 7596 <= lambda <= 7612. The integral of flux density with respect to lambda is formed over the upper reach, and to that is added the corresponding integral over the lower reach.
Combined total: 178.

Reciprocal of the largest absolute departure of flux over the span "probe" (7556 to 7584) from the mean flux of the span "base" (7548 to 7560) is 1.2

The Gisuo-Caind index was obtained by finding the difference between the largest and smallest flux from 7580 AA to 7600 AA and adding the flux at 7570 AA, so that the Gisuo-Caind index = 7.0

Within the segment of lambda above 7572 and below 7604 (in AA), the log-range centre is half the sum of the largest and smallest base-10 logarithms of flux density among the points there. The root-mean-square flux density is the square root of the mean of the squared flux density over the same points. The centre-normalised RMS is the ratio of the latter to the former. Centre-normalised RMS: 7.99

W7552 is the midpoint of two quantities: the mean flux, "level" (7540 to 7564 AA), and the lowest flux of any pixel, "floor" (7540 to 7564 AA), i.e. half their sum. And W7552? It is 6.0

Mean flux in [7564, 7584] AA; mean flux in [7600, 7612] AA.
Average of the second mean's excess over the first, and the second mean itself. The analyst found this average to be 1.6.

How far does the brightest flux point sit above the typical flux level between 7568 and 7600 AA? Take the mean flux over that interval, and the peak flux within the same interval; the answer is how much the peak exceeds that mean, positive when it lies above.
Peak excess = 0.19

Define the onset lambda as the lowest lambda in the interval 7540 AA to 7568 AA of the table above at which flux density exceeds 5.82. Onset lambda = 7542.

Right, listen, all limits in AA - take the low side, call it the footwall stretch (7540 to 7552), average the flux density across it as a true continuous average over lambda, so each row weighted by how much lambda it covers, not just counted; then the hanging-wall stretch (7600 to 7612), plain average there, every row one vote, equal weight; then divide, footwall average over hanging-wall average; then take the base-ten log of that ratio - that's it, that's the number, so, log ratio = 0.13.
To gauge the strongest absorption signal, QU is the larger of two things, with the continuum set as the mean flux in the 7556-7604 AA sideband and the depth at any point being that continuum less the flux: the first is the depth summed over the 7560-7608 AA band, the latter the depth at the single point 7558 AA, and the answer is 2.6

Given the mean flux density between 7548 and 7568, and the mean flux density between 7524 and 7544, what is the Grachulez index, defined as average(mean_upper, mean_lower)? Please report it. 6.49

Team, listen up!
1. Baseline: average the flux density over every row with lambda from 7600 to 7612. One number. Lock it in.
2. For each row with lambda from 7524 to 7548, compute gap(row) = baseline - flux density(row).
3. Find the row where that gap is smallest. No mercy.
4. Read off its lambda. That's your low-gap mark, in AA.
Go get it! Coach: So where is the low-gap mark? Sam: 7526 AA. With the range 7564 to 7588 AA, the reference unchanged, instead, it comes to 7570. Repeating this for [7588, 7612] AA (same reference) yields 7594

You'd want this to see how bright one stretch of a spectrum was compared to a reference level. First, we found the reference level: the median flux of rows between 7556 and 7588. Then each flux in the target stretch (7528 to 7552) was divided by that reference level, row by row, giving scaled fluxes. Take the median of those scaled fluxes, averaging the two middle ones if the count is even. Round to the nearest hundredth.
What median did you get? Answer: 1.05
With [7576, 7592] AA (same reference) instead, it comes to 1.00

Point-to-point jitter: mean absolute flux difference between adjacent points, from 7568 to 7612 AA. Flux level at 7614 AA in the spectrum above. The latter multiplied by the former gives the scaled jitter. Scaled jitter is 2.4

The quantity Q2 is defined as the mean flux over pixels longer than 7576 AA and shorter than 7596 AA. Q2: 6.20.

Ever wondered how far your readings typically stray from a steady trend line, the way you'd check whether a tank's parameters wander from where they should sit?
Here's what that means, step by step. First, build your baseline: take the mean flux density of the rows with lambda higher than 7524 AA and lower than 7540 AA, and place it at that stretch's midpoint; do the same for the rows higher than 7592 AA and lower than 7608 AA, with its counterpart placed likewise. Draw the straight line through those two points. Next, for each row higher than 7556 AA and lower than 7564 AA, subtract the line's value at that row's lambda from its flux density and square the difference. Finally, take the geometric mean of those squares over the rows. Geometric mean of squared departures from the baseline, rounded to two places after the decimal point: 0.13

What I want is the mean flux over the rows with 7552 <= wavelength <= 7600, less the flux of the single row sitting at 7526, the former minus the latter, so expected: -1.6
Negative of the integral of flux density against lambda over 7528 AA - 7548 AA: -128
